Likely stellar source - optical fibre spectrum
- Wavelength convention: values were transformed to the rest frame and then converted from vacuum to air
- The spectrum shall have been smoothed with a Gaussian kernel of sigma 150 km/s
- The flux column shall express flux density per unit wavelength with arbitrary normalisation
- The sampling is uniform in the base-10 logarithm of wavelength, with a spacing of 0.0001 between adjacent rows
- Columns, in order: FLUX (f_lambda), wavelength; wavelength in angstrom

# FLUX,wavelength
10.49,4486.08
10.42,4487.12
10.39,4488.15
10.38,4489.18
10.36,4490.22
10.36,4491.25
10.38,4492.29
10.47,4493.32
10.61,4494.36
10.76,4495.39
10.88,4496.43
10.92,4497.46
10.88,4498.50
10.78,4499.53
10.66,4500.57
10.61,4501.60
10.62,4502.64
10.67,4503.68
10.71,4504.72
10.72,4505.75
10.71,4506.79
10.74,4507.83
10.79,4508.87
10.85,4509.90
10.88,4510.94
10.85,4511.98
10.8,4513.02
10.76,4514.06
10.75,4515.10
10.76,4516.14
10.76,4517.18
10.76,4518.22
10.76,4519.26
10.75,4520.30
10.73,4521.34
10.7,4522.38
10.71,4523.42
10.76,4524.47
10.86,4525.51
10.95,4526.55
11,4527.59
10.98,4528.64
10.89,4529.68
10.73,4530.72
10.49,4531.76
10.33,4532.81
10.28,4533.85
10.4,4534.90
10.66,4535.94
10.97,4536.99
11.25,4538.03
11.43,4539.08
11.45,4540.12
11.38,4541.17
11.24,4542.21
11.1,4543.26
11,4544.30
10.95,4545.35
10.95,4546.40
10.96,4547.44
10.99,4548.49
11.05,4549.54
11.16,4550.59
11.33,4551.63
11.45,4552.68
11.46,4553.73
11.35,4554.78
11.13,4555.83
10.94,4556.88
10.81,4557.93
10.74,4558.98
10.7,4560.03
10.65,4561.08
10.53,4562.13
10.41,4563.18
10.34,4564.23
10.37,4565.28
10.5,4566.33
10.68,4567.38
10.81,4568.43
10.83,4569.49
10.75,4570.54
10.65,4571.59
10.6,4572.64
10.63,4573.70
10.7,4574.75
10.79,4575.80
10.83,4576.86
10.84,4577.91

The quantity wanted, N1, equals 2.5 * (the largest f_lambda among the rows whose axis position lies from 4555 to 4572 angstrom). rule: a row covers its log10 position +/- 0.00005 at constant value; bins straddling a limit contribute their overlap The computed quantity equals 27.8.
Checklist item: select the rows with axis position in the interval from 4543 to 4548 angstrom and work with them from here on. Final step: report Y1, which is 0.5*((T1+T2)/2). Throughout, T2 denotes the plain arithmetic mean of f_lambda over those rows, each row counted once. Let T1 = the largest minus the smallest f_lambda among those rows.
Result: 2.79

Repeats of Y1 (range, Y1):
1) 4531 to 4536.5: 2.70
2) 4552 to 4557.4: 2.95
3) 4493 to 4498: 2.79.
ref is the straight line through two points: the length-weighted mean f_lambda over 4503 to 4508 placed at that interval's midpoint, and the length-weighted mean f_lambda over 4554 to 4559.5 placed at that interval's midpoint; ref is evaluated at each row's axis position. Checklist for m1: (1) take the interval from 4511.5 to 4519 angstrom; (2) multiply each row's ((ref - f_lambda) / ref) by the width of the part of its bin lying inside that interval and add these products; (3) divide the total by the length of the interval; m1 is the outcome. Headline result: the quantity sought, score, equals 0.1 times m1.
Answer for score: -0.0002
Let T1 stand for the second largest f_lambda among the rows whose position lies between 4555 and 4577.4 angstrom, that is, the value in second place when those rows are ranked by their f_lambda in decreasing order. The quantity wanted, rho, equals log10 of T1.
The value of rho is 1.04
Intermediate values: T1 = 10.94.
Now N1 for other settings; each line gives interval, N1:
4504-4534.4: 27.5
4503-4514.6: 27.2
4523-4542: 28.6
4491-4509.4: 27.3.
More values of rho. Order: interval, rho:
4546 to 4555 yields 1.06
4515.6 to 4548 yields 1.06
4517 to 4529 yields 1.04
